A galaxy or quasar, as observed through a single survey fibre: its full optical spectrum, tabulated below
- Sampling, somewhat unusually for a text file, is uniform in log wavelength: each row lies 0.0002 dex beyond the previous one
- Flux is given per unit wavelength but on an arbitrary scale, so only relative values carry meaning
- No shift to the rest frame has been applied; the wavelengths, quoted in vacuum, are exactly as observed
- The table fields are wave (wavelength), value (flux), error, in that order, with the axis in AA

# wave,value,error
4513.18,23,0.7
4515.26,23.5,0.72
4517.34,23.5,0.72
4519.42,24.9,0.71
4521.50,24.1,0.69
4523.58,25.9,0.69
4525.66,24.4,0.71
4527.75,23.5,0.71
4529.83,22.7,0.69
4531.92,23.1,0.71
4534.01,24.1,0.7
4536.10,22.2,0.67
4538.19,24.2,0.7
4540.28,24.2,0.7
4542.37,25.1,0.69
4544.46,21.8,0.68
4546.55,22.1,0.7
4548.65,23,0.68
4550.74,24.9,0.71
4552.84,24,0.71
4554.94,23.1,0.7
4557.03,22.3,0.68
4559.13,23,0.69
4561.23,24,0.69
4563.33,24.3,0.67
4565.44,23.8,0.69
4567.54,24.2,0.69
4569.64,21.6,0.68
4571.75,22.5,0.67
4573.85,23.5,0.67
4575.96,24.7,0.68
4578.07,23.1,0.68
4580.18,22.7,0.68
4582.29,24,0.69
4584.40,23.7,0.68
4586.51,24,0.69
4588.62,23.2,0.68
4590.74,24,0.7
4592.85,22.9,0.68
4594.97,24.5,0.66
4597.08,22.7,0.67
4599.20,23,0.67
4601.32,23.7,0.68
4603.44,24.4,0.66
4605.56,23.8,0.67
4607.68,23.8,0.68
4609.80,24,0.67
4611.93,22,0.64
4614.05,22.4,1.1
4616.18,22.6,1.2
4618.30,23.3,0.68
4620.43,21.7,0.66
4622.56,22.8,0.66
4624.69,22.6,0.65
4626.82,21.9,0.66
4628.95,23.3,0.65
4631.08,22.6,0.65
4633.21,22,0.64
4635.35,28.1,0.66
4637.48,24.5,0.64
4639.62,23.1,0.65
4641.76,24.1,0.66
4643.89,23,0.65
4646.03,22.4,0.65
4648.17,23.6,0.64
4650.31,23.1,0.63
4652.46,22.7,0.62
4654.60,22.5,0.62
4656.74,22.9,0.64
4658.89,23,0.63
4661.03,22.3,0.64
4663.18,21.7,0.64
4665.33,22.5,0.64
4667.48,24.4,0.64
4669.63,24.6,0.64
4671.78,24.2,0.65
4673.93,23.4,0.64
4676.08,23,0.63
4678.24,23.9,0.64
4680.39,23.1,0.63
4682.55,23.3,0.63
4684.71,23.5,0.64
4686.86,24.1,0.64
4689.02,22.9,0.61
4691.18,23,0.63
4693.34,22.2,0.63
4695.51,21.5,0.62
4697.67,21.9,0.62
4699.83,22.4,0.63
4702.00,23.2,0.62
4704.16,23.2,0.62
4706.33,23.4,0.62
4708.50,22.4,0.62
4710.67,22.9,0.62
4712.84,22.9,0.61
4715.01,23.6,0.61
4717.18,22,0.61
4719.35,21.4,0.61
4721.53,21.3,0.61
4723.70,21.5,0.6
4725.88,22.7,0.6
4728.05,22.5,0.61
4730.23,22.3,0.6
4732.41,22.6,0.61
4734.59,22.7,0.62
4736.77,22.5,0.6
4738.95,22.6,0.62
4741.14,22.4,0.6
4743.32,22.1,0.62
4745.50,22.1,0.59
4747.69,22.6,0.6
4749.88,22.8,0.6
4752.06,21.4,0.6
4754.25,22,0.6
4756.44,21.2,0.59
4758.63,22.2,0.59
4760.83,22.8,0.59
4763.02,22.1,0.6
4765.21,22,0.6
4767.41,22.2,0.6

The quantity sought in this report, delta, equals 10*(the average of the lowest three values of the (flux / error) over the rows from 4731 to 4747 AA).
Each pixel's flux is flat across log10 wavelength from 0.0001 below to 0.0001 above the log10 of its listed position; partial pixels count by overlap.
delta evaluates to 362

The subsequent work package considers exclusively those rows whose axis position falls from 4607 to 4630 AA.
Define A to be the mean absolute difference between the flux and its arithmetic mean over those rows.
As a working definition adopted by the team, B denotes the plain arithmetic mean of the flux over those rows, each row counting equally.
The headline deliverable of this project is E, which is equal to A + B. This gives 23.4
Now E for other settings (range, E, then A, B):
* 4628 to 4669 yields 24.1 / 0.89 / 23.3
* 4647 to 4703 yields 23.6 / 0.61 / 23.0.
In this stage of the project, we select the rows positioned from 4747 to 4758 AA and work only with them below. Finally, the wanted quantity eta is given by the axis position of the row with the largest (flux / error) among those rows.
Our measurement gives 4749.88 AA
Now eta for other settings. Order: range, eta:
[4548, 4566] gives 4563.33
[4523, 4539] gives 4523.58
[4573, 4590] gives 4575.96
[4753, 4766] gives 4760.83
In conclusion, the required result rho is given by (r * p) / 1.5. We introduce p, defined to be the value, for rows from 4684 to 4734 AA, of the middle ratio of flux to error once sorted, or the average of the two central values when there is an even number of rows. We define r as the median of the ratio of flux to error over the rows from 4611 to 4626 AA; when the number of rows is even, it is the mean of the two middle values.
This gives 843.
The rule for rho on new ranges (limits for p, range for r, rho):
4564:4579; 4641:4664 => 835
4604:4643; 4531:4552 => 791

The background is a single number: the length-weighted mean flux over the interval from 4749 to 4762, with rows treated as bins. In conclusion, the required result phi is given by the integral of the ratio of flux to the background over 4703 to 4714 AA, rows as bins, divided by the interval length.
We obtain 1.04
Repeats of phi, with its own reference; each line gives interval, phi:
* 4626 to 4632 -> 1.03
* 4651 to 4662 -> 1.03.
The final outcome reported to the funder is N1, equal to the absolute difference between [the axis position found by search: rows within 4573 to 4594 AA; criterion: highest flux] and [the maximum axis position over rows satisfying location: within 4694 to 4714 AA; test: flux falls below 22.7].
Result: 132.5 AA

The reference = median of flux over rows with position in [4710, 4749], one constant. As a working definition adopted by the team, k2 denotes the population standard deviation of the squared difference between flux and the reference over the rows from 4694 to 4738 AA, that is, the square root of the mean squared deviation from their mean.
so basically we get 0.5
